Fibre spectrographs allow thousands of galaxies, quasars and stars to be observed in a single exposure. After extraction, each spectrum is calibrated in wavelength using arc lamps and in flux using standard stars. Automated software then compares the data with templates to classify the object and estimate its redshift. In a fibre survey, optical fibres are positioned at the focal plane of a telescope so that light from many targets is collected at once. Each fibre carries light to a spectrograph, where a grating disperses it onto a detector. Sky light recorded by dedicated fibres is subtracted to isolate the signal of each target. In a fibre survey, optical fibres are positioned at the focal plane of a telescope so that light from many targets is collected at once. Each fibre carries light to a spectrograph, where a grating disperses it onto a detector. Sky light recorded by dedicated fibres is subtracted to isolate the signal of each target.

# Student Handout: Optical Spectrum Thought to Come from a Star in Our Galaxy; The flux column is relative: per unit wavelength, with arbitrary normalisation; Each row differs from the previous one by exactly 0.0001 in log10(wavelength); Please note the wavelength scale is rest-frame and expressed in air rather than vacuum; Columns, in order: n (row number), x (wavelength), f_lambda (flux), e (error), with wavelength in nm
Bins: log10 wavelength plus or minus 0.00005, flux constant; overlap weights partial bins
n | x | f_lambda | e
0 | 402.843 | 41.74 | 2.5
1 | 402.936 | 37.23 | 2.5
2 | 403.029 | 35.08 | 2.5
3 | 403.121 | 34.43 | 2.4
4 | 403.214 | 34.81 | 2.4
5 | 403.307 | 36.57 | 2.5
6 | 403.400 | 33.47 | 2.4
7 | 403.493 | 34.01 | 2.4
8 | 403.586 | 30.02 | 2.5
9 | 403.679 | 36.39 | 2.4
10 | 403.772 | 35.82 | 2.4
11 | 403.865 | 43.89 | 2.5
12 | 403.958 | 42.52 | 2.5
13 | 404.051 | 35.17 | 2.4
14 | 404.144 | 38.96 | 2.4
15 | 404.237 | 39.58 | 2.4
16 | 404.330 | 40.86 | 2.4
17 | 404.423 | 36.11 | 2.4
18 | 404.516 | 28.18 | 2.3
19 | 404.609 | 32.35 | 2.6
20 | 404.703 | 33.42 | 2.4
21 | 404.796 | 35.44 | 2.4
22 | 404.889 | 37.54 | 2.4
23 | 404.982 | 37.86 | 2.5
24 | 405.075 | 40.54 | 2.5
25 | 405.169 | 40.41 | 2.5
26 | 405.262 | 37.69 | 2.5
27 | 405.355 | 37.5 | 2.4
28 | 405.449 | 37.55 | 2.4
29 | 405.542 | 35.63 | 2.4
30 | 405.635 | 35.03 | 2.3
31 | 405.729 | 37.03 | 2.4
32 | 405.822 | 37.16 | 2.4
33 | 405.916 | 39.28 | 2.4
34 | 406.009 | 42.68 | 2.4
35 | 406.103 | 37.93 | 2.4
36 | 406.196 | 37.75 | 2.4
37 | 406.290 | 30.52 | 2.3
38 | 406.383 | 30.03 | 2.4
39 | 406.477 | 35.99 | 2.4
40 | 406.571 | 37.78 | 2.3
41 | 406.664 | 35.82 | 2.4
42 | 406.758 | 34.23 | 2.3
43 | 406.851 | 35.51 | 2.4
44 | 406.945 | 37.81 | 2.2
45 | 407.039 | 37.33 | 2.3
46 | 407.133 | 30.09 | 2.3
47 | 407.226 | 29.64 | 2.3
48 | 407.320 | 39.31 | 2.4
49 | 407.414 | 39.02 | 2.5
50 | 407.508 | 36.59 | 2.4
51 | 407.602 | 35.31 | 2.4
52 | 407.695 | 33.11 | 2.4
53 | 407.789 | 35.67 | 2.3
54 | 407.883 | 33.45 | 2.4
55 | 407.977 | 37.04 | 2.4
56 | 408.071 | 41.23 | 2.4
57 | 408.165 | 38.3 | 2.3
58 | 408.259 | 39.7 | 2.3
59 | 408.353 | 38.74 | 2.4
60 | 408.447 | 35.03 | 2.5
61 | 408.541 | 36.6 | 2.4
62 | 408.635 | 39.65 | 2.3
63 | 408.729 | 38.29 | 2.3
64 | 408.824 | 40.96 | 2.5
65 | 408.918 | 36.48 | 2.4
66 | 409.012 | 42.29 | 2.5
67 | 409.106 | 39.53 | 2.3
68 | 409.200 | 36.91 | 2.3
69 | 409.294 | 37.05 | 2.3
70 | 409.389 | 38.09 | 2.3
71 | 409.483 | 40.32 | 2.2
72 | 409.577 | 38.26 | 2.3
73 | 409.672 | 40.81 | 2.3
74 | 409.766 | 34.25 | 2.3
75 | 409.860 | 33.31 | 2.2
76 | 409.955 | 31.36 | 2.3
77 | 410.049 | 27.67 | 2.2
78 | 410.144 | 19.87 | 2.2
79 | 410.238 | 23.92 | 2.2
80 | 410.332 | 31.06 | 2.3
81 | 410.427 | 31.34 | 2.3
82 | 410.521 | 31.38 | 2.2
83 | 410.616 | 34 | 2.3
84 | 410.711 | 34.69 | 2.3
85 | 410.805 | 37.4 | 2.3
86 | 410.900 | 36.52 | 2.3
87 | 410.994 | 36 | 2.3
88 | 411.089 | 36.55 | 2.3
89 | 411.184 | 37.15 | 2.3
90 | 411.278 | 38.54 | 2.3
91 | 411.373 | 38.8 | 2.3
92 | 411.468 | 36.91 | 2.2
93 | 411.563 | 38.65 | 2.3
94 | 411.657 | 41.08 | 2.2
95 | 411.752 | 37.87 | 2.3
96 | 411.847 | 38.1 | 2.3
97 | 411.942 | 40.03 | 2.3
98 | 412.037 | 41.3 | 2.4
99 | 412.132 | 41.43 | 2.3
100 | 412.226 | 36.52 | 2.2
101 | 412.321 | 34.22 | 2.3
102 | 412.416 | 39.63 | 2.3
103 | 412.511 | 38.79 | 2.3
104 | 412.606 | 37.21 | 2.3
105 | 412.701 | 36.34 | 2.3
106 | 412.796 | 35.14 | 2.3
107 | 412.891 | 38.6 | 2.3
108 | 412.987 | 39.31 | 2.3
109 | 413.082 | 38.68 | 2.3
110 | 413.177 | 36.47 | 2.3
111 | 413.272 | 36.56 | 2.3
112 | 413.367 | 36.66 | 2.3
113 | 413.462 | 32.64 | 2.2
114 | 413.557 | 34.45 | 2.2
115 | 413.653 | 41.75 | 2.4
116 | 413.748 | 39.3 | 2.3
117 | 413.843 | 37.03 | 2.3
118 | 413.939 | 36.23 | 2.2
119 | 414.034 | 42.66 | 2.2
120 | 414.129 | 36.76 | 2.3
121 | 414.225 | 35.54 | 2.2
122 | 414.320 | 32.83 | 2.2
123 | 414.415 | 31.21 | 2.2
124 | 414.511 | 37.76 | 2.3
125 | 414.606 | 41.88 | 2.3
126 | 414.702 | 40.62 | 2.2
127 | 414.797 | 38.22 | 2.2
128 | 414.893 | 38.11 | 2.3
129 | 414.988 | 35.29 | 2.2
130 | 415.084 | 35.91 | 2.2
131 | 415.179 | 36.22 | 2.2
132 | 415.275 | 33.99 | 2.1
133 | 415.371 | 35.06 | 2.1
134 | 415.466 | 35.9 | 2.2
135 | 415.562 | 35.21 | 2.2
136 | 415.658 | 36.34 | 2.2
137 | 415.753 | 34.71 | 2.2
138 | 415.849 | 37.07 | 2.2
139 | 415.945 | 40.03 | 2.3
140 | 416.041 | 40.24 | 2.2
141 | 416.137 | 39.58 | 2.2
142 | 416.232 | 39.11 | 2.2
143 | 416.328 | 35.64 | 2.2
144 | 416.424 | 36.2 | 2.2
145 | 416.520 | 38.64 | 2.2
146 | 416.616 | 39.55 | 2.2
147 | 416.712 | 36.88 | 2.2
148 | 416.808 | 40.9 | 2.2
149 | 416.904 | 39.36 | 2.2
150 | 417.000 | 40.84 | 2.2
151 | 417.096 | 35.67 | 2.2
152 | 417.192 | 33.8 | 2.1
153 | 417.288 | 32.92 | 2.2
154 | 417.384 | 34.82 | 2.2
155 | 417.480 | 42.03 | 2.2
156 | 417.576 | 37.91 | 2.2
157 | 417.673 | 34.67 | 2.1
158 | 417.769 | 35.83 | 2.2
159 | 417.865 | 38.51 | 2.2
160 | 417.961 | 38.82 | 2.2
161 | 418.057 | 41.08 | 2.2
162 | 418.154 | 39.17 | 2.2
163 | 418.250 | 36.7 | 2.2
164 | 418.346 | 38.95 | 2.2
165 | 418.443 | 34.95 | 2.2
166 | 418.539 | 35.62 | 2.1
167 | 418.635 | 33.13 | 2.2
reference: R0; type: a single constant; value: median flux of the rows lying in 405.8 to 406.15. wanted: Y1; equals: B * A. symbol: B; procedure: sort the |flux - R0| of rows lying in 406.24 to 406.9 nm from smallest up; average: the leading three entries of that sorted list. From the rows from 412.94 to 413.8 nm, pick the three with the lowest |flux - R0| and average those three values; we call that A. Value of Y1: 1.02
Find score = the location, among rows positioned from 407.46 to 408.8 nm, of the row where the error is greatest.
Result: 408.447 nm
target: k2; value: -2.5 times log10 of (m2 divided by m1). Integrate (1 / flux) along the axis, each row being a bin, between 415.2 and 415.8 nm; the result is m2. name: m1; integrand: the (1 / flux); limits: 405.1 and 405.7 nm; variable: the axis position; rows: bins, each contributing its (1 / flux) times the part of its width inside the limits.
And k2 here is -0.06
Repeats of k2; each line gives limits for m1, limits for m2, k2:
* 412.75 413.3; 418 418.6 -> -0.09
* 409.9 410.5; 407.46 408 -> 0.40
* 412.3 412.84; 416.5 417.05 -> 0.05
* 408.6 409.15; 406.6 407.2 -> -0.23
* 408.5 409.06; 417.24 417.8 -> -0.08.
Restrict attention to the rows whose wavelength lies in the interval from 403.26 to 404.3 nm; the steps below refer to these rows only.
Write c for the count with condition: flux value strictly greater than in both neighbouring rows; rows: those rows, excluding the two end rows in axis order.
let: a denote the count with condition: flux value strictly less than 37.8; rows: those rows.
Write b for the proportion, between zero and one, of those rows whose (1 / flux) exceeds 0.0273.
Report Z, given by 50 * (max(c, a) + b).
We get 382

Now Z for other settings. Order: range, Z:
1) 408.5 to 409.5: 209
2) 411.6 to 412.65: 159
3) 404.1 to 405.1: 323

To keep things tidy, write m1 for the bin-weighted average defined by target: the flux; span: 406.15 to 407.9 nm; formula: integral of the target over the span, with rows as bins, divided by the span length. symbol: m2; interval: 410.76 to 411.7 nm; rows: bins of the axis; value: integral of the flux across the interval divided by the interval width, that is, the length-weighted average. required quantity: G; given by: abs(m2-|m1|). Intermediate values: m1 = 35.0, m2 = 37.8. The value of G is 2.7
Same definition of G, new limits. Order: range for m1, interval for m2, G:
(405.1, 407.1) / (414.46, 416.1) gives 0.5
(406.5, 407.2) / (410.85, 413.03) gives 2.6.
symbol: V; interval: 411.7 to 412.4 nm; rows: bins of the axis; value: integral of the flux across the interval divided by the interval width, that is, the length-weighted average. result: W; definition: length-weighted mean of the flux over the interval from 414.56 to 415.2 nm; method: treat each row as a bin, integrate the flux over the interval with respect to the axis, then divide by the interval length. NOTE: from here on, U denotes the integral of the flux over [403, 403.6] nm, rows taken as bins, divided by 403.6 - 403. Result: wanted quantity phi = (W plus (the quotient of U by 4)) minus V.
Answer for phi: 8.1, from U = 34.3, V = 38.6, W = 38.1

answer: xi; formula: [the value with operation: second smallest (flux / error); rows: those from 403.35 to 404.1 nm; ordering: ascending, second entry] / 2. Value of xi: 7.0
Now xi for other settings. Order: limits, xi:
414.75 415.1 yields 8.2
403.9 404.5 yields 7.5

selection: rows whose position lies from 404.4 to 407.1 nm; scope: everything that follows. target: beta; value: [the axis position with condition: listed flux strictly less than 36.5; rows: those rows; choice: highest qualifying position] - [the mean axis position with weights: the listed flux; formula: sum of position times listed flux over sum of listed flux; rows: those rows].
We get 1.11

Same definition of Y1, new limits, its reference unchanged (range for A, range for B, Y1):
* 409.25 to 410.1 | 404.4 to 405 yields 1.16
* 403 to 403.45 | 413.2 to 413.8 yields 4.87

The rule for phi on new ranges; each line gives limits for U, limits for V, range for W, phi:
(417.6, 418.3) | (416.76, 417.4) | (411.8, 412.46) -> 11.2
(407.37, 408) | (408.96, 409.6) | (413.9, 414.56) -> 6.2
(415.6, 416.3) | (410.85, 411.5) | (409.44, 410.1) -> 7.3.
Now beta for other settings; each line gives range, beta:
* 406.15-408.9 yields 0.91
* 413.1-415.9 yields 1.25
